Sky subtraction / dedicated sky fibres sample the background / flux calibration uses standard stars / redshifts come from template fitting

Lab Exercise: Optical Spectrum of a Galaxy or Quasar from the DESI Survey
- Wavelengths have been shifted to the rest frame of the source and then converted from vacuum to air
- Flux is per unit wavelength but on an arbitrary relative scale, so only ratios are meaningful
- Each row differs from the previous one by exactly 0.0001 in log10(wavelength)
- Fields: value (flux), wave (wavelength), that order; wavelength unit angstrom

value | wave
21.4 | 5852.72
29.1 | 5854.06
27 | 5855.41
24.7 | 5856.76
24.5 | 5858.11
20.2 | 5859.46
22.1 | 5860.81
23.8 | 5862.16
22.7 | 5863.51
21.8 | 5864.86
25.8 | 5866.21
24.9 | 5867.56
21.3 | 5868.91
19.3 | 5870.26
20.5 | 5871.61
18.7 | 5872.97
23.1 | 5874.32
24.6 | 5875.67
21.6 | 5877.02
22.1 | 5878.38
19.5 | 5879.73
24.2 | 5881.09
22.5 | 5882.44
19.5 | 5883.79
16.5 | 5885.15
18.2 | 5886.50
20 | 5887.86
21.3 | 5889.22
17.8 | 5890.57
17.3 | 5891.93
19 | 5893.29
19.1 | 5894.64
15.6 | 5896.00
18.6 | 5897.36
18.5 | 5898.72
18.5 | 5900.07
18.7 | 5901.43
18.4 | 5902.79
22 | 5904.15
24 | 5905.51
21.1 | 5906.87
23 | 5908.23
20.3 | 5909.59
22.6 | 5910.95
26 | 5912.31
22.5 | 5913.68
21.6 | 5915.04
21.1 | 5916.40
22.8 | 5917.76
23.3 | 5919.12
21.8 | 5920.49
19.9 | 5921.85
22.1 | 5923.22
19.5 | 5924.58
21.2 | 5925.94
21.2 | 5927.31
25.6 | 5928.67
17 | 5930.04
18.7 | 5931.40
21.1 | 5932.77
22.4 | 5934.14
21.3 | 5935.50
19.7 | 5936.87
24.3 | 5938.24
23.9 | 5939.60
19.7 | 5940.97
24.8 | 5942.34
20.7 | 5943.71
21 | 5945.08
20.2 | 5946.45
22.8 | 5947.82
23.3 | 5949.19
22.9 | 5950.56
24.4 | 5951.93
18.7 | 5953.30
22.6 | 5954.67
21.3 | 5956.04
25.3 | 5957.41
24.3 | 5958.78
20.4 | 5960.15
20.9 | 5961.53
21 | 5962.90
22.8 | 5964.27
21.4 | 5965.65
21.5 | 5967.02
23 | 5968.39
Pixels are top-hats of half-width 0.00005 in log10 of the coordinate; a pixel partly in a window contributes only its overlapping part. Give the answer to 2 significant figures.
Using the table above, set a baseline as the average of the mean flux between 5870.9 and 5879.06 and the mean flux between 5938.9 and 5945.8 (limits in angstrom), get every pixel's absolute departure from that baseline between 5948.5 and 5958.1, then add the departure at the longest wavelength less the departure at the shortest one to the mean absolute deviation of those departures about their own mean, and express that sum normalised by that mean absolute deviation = 2.9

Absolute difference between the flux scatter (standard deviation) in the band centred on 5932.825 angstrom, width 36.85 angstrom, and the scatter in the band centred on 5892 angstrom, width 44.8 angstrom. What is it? 0.55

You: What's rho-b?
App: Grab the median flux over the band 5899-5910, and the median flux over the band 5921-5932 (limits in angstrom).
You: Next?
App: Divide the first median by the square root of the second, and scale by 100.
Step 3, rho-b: 457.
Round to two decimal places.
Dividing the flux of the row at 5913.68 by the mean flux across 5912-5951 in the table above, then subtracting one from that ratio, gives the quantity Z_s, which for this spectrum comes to 0.03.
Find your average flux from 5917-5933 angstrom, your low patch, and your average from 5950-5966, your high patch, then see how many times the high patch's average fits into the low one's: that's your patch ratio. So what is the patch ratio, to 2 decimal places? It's 0.96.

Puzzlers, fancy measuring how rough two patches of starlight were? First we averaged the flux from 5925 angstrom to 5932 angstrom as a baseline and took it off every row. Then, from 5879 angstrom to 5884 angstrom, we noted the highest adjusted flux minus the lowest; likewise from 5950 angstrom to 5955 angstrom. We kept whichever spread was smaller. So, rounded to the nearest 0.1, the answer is 4.7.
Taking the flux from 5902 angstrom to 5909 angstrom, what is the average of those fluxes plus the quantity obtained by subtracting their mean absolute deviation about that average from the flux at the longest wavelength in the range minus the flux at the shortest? 24.7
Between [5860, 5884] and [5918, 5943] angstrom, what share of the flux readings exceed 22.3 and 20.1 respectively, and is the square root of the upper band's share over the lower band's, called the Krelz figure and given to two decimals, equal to 1.22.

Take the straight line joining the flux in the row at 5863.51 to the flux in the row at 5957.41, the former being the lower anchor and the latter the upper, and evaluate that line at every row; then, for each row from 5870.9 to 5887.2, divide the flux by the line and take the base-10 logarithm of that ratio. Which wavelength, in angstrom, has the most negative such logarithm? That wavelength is 5885.15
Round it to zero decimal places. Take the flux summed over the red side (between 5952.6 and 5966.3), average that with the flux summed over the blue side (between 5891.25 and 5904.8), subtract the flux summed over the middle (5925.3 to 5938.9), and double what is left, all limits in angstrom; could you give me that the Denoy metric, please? -21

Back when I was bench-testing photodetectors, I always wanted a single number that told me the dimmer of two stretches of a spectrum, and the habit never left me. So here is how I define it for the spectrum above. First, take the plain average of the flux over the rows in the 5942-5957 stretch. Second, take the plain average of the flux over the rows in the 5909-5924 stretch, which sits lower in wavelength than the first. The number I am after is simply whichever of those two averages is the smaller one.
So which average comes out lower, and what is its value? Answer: 22.1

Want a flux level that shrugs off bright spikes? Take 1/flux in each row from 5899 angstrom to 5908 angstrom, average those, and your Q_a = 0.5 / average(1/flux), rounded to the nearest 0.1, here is 10.1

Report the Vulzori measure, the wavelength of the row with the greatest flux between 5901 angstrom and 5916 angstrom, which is 5912.31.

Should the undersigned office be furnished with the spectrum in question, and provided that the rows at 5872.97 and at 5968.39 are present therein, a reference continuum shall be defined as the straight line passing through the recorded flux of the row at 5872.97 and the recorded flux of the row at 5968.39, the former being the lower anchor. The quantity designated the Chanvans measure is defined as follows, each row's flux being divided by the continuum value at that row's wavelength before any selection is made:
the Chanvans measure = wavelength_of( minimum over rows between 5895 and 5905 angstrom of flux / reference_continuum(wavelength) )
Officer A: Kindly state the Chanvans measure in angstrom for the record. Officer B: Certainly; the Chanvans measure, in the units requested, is 5896.00 angstrom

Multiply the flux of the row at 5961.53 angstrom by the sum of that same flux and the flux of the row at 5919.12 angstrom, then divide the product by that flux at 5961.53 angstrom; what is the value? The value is 44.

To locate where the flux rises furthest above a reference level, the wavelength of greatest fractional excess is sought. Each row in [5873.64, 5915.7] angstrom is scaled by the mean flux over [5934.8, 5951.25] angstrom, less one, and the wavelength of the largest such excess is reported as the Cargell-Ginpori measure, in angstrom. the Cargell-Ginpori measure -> 5912.31 angstrom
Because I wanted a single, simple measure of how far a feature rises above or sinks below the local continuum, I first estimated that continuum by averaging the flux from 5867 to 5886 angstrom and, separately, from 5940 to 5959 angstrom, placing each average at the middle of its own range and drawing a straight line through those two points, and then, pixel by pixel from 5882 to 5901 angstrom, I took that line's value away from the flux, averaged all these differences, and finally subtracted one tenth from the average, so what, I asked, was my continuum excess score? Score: -2.9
